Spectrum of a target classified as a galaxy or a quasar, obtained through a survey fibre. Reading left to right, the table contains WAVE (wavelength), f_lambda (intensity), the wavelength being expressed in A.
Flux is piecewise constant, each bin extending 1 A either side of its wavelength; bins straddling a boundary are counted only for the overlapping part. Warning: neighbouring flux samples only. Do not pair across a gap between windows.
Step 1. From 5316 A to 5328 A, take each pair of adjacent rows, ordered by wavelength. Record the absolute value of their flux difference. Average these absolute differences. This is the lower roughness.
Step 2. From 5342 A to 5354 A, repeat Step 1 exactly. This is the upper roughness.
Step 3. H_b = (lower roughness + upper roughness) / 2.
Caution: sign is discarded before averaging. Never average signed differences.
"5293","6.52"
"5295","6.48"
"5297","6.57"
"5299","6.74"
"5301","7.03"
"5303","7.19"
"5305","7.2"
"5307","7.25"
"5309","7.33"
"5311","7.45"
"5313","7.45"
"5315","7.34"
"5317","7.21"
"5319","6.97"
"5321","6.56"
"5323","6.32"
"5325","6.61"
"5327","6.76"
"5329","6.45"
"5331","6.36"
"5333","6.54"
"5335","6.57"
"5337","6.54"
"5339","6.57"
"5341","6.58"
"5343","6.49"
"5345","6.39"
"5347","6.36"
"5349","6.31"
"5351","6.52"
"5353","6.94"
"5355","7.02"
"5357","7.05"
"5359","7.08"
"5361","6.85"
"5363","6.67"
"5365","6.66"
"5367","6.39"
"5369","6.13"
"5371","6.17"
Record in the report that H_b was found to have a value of 0.21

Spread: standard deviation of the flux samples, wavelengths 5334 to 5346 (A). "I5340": 0.07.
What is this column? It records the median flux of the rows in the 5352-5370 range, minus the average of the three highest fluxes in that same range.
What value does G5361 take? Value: -0.20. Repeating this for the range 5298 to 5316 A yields -0.16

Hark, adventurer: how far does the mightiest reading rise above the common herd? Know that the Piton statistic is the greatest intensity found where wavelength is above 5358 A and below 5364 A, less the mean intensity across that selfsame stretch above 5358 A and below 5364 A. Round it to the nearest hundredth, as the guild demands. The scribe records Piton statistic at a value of 0.21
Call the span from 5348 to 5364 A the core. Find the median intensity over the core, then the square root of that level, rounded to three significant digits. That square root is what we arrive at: 2.63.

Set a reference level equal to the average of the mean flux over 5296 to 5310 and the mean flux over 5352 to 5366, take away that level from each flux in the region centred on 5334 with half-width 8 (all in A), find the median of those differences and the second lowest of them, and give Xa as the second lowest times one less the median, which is -0.7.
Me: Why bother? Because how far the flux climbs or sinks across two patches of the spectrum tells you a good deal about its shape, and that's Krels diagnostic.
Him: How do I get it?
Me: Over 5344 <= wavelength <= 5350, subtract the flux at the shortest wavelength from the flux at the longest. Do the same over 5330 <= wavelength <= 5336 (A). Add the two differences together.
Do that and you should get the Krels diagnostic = 0.13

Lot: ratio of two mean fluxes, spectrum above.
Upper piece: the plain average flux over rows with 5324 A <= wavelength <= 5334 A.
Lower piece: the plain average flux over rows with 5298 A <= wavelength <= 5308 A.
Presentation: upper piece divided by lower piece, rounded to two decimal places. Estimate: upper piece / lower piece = 0.92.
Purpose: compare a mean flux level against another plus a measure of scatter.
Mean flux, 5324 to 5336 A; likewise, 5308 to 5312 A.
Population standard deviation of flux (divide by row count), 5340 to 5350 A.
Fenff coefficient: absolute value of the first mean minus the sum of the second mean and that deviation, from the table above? 0.9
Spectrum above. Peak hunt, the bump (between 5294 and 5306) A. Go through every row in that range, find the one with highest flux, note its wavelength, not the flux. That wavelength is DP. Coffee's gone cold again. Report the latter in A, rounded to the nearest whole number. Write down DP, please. 5305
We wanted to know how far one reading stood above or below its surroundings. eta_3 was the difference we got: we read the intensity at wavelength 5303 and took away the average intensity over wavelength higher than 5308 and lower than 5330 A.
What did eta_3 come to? 0.2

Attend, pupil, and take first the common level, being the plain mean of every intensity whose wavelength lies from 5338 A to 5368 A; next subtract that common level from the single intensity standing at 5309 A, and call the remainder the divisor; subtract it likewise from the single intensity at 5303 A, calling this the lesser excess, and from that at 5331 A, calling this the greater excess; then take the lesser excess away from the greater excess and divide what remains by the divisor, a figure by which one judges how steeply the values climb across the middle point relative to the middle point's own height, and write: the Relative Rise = -1.2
